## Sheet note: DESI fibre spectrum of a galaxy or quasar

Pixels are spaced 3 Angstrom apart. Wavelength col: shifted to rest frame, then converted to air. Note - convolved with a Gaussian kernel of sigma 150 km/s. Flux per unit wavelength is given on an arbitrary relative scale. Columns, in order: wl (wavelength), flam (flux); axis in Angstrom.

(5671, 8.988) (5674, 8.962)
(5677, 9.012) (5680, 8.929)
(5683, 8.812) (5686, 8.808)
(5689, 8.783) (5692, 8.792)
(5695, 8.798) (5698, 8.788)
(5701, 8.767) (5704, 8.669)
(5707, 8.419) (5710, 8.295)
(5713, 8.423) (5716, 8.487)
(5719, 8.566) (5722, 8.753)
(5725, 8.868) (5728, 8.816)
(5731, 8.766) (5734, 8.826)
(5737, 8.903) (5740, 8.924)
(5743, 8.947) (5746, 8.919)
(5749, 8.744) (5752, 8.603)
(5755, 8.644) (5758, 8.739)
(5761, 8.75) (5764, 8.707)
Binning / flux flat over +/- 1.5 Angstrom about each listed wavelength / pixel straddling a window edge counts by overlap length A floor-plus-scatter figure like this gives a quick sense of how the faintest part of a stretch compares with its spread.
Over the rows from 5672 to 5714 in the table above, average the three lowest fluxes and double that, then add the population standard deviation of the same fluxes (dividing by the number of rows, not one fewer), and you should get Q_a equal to 16.96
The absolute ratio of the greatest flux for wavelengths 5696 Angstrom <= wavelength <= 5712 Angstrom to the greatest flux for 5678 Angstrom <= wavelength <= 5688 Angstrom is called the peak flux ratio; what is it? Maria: 0.984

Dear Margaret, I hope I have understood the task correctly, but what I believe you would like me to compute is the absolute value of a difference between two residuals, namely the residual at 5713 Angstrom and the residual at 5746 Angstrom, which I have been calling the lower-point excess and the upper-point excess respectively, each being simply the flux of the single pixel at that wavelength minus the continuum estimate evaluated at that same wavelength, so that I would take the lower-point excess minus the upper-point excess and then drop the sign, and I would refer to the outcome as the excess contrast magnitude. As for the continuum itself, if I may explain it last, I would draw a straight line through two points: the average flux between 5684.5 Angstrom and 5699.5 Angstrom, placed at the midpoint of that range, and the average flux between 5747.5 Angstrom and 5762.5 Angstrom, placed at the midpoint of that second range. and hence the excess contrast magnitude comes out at 0.55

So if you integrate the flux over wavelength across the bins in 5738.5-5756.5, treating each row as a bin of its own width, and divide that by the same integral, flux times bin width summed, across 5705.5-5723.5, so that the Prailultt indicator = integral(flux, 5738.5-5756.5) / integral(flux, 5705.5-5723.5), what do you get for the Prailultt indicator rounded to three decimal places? 1.036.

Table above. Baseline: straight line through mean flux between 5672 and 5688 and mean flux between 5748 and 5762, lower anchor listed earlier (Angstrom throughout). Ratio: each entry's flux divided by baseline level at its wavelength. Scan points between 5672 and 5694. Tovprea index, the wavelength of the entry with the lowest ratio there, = 5689 Angstrom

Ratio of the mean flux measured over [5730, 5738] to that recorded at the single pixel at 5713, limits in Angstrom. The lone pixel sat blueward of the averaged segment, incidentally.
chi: 1.05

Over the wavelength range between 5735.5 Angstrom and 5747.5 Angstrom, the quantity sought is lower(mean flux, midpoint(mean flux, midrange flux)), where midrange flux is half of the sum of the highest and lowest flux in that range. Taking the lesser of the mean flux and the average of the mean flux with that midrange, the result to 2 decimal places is 8.92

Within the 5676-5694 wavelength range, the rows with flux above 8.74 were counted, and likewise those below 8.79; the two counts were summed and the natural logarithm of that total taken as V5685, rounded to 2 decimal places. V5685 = 1.95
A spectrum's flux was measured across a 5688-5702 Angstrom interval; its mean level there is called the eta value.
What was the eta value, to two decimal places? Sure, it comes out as 8.79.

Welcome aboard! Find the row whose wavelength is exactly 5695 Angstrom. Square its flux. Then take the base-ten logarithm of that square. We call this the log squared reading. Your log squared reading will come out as 1.889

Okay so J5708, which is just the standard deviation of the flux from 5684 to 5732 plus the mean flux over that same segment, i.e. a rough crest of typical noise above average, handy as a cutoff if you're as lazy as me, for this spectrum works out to 8.85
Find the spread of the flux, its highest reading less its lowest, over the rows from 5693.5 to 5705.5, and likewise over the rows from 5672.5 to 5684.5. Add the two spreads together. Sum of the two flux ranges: 0.33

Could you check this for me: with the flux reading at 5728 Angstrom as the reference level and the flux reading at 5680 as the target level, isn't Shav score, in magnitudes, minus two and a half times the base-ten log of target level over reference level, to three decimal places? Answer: -0.014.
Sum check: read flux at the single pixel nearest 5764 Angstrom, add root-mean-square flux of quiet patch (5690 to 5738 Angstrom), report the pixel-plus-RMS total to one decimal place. 17.4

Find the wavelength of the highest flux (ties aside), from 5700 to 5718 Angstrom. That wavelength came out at 5701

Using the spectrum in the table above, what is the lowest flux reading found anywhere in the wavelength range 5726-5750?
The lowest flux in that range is 8.744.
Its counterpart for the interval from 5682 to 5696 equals 8.783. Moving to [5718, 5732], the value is 8.566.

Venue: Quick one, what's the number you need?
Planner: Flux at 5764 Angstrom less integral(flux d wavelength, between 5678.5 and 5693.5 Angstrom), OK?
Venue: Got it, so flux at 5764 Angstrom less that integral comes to -124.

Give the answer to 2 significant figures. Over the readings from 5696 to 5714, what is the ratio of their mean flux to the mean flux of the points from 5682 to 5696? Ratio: 0.97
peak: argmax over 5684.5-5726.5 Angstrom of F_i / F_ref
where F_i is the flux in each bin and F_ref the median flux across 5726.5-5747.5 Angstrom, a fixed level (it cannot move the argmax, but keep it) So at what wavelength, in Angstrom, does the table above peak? 5725 Angstrom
